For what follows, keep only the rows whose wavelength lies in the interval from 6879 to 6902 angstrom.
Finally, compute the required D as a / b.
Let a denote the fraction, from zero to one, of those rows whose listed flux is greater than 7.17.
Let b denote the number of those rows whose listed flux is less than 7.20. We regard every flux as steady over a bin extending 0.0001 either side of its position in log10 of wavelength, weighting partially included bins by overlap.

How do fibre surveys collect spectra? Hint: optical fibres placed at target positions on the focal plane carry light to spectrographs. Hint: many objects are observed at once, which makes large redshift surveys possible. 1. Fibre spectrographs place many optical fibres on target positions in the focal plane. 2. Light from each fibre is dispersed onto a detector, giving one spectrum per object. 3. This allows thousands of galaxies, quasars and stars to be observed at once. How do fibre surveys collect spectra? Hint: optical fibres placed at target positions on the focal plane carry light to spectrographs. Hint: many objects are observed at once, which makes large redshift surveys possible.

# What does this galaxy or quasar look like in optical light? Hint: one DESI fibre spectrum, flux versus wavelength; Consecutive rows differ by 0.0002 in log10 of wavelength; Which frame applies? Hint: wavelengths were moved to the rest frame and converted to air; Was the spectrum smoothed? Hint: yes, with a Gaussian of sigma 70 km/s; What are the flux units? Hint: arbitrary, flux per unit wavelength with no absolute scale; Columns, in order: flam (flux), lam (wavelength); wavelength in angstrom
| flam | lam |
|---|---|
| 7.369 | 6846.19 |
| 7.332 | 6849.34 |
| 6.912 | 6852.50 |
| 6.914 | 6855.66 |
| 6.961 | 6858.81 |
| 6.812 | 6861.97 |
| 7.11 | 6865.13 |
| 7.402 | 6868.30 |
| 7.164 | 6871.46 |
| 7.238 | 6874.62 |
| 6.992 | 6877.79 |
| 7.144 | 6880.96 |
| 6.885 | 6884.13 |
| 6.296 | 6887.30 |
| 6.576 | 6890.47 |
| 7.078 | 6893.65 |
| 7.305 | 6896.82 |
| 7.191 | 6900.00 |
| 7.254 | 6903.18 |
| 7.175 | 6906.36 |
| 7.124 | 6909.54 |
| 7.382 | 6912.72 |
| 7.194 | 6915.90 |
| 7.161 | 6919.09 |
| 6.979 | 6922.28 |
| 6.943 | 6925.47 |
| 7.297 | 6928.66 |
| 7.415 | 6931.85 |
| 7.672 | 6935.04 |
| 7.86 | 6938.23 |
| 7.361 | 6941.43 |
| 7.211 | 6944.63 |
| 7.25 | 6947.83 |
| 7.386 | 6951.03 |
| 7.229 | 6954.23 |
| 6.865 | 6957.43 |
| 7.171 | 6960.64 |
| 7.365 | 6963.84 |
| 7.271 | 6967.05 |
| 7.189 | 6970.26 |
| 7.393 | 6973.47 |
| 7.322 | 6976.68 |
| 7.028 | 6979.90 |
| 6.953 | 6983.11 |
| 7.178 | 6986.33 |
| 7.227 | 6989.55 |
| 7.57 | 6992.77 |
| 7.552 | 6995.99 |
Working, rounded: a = 0.3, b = 6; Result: 0.05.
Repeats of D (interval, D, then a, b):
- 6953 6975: 0.29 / 0.9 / 3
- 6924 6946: 0.86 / 0.9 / 1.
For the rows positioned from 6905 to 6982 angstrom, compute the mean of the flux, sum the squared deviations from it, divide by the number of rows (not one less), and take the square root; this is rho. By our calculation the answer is 0.21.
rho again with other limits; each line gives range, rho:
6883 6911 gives 0.32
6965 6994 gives 0.17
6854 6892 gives 0.29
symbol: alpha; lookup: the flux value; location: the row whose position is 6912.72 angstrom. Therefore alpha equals 7.382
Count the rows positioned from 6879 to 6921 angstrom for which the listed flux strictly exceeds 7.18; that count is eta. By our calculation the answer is 5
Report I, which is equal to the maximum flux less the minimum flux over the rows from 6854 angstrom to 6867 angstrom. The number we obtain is 0.30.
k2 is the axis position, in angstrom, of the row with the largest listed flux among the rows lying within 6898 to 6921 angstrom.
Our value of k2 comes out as 6912.72 angstrom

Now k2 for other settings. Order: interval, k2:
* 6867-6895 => 6868.30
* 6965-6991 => 6973.47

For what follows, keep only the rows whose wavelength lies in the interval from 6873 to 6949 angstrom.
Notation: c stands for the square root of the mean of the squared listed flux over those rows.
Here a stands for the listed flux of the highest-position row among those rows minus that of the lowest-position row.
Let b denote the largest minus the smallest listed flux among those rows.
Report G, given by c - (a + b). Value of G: 5.60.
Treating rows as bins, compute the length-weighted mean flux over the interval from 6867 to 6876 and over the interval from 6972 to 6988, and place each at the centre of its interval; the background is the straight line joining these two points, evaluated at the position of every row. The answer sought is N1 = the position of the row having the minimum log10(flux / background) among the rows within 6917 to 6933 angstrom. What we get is 6925.47 angstrom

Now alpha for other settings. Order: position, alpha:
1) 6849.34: 7.332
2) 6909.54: 7.124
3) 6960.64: 7.171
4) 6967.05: 7.271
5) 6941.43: 7.361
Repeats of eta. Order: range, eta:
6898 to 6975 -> 17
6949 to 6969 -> 4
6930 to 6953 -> 7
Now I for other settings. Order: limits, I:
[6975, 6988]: 0.37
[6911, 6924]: 0.40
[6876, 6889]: 0.85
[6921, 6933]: 0.47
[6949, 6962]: 0.52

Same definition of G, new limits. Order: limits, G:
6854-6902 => 5.63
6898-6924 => 6.99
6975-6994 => 6.35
